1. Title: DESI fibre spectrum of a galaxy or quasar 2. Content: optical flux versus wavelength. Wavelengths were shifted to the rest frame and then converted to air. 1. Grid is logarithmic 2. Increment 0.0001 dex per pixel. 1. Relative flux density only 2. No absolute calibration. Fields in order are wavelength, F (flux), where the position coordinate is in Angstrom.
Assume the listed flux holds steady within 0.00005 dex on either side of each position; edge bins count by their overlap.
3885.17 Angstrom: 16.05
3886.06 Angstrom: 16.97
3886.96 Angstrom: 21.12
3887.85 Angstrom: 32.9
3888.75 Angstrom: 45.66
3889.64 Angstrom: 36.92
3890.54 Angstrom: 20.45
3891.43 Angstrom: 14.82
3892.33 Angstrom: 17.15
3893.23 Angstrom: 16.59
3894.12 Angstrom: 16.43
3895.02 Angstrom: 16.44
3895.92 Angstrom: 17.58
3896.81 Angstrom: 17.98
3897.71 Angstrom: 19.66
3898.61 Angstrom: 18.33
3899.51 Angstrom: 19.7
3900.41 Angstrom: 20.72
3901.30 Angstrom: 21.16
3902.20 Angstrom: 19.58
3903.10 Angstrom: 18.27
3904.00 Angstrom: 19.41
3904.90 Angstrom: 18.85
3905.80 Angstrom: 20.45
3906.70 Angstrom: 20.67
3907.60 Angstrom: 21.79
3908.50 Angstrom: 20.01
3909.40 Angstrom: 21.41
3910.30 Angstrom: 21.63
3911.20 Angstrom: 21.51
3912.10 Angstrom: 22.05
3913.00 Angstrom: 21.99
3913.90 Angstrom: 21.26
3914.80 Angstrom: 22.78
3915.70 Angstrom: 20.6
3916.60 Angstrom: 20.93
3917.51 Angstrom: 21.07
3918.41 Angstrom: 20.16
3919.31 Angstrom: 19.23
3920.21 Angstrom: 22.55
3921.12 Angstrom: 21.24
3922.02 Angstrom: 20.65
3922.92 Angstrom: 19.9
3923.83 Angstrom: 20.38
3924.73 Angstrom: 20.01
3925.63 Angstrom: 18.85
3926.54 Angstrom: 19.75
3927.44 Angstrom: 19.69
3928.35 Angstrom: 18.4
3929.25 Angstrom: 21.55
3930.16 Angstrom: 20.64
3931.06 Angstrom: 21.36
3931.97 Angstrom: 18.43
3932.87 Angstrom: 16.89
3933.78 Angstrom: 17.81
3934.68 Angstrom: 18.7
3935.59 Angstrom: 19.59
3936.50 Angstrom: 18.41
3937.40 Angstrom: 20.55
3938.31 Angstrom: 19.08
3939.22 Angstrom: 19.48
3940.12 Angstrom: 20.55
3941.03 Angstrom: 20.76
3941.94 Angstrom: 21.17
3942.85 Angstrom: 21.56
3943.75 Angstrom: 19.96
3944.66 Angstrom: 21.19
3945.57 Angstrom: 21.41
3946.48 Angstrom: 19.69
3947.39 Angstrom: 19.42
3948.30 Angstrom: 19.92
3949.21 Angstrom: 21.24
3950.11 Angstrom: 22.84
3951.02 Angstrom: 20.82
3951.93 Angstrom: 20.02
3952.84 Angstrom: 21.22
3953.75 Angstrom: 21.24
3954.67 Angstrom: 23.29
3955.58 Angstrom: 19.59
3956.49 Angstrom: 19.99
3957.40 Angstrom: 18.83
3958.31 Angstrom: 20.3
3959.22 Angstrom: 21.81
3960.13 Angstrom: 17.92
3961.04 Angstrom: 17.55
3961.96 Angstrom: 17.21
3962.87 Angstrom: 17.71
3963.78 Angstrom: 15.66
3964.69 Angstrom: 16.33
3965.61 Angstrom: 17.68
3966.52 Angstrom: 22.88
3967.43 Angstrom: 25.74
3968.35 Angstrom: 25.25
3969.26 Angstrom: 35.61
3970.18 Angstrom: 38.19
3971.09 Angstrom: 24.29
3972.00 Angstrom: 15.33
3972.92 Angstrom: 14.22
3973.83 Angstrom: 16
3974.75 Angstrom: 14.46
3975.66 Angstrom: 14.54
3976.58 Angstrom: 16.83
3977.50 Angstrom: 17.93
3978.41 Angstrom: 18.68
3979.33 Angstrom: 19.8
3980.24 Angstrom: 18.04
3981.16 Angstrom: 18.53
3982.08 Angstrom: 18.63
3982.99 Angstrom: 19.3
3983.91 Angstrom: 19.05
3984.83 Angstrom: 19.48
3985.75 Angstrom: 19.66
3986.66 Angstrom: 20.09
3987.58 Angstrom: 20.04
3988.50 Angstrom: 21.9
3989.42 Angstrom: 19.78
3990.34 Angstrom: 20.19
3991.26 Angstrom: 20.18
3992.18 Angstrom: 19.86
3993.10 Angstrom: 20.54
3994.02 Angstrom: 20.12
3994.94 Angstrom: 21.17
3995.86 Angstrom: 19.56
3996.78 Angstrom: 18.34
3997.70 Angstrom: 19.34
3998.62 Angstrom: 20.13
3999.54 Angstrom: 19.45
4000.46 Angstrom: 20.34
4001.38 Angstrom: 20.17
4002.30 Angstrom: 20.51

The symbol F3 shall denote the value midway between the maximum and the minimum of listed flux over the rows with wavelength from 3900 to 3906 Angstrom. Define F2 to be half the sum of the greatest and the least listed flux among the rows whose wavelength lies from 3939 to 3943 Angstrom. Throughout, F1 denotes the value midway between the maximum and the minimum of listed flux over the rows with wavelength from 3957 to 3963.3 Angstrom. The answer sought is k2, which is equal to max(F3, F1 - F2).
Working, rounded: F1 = 19.5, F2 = 20.5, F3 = 19.7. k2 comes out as 19.7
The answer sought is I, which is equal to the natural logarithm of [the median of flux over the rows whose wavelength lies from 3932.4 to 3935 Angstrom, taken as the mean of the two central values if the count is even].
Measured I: 2.88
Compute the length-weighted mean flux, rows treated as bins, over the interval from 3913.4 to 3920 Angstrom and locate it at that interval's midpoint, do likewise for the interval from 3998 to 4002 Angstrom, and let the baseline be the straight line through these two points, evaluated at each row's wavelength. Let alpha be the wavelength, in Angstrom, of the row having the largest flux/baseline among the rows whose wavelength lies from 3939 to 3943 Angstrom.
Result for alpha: 3942.85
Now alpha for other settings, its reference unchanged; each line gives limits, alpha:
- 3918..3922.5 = 3920.21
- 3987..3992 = 3988.50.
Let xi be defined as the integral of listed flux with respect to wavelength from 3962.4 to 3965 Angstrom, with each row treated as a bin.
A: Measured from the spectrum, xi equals 43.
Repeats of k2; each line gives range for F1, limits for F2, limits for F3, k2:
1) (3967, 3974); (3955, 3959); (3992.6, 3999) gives 19.8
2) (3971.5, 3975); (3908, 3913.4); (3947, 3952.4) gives 21.1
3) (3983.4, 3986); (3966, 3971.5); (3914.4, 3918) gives 21.7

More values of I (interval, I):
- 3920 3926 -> 3.01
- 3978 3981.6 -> 2.92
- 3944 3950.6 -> 3.05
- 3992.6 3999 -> 3.00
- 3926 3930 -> 2.98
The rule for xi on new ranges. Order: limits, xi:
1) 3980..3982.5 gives 46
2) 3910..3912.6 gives 57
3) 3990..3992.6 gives 52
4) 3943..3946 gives 63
